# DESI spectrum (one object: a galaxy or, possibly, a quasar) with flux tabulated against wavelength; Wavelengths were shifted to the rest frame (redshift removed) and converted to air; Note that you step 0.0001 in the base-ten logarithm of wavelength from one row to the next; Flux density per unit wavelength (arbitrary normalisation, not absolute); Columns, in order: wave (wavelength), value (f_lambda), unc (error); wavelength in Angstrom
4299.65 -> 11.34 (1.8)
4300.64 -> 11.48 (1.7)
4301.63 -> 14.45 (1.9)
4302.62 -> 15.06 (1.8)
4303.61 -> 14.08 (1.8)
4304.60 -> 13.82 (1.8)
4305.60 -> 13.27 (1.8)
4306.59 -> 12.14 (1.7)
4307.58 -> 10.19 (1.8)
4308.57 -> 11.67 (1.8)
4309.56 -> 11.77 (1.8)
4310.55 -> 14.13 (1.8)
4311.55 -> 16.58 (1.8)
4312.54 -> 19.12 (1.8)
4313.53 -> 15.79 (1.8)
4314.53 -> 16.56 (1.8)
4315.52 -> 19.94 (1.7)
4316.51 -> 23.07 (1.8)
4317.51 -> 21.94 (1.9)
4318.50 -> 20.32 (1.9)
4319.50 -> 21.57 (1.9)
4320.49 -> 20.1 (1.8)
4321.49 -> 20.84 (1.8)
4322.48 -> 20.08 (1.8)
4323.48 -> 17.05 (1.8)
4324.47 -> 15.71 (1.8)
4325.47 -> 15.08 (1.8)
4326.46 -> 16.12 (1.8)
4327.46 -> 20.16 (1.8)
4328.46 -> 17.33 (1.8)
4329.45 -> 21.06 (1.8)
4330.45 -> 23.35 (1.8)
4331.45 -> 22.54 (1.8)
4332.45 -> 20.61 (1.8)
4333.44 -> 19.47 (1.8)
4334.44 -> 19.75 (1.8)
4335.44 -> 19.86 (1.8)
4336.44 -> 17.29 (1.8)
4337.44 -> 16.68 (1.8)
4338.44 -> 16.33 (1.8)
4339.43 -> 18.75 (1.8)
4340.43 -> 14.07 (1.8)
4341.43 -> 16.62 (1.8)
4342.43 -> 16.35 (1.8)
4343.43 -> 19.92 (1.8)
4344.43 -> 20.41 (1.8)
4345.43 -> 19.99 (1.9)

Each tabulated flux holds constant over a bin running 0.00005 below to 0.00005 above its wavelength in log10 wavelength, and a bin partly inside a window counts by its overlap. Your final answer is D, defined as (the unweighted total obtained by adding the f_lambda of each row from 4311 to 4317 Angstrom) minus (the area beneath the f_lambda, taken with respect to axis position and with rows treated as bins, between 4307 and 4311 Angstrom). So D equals 63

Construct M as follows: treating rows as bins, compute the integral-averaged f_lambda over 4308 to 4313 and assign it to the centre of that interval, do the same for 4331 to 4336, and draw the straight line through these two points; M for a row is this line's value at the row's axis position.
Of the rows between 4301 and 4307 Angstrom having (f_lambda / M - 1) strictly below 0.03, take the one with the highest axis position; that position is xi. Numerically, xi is 4306.59 Angstrom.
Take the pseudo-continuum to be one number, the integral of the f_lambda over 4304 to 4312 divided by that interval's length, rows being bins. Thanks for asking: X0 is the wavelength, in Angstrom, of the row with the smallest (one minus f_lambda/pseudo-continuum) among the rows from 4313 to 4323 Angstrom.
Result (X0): 4316.51 Angstrom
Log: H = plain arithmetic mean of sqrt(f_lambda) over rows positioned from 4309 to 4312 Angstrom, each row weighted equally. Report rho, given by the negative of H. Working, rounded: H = 3.8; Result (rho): -3.8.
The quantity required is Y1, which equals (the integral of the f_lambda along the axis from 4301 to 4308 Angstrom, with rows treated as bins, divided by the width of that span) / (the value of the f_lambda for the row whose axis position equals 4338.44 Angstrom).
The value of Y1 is 0.81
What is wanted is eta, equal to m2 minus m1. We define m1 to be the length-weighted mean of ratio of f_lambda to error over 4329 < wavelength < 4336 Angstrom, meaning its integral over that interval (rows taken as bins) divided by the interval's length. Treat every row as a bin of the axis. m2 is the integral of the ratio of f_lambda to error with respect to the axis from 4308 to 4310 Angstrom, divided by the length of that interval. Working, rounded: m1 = 11.6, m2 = 6.5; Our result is -5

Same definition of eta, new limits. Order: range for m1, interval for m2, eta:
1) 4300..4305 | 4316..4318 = 5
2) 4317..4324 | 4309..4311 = -4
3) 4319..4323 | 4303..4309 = -4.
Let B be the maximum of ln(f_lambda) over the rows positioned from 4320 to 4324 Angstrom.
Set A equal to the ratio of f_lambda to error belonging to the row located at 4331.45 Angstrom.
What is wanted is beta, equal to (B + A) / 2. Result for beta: 7.8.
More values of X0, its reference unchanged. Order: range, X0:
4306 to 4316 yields 4315.52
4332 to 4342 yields 4332.45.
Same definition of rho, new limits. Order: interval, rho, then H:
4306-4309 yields -3.4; 3.4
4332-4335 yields -4.5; 4.5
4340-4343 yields -4.0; 4.0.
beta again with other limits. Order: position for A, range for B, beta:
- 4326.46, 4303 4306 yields 5.8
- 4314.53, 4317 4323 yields 6.1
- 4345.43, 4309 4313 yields 6.7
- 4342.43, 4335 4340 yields 6.0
